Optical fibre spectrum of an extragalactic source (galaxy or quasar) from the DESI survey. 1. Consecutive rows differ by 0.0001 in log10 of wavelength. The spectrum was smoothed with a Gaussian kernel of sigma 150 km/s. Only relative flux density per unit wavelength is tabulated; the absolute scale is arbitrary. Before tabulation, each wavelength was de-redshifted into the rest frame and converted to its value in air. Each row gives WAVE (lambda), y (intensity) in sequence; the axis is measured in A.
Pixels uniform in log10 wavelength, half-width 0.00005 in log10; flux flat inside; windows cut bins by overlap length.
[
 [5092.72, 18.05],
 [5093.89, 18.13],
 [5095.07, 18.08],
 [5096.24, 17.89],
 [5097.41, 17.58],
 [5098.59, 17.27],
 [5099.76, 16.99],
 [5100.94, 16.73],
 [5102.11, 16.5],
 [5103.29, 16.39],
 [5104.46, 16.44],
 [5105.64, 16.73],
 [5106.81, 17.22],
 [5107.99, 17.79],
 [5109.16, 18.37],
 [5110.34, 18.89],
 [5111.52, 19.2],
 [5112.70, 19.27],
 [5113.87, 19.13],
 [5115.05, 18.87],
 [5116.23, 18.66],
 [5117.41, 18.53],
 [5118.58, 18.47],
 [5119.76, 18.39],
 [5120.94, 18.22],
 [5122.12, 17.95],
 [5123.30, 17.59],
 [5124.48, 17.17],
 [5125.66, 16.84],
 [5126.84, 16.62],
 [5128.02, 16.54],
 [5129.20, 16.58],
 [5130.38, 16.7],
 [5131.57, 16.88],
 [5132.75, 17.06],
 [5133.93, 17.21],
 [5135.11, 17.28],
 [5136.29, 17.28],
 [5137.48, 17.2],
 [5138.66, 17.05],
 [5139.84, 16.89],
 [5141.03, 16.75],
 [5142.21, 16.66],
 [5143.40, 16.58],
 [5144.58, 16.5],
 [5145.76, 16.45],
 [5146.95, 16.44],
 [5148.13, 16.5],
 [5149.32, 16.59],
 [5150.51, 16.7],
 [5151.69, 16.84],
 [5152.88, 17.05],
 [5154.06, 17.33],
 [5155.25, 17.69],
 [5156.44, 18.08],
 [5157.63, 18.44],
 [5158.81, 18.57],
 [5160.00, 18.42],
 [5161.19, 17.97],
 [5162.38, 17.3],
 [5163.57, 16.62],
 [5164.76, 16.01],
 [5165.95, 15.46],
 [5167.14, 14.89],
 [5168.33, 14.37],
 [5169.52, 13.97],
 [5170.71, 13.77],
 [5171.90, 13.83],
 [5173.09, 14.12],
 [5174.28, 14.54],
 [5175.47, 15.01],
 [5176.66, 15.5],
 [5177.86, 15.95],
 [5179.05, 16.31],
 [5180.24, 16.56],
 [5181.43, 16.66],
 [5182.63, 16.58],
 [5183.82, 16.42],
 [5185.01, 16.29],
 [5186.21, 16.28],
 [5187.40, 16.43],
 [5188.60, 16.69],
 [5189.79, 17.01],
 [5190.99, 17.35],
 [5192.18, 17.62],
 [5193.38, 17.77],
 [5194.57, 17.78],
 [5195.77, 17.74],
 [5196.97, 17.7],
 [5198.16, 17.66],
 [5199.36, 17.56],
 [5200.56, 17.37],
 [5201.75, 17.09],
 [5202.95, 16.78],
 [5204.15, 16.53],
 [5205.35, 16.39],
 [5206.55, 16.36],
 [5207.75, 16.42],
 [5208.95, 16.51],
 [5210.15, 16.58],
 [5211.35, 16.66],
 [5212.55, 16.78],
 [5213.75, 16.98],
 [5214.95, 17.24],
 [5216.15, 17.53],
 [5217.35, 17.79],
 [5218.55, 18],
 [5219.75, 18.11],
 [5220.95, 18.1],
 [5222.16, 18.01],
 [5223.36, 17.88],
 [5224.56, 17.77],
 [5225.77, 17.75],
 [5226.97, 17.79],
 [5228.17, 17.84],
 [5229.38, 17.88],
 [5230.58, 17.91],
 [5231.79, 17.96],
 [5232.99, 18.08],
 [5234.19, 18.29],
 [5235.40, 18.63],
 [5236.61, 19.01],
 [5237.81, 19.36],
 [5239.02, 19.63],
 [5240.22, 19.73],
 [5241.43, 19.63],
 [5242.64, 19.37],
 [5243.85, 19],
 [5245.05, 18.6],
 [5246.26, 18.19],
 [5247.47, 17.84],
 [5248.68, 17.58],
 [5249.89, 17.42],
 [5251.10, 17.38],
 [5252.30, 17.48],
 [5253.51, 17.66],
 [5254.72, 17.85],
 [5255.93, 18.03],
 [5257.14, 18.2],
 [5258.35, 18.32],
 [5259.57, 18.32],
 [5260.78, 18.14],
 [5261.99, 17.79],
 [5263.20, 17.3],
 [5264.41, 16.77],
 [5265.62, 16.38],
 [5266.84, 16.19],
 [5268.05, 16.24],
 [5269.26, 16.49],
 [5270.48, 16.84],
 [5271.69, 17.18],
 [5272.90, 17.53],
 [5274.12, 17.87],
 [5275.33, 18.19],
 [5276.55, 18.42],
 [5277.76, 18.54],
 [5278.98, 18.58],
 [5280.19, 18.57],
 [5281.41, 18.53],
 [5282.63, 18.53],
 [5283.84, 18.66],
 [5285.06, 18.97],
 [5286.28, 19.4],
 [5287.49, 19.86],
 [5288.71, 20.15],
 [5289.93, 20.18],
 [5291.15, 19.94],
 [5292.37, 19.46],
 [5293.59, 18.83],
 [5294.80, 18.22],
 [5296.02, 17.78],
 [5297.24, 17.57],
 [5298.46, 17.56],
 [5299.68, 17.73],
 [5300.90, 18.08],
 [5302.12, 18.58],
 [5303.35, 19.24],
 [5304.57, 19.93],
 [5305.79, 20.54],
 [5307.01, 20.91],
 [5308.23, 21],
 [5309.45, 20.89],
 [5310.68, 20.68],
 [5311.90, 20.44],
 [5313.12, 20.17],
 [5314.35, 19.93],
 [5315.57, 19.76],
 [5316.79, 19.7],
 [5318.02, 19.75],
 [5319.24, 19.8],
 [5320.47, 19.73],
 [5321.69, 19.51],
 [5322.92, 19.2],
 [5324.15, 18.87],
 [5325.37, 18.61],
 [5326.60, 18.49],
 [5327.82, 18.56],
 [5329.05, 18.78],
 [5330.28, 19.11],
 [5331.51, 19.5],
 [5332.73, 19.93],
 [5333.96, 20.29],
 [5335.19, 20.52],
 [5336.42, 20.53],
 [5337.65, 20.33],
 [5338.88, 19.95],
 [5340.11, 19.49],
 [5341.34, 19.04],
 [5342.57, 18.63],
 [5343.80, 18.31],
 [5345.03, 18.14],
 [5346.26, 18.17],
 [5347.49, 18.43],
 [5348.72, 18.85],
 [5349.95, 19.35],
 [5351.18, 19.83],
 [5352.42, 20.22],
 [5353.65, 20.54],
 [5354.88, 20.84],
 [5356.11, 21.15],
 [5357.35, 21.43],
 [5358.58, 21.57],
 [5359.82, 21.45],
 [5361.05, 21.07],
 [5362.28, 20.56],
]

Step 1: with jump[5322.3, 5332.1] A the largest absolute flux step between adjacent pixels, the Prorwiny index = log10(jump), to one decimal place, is -0.4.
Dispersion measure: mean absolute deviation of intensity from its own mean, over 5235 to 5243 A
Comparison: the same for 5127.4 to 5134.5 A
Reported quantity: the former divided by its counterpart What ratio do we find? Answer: 1.33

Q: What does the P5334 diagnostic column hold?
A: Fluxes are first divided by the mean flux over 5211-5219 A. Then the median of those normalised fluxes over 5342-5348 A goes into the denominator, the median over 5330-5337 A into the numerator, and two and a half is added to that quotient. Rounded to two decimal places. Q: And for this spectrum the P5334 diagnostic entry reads 3.60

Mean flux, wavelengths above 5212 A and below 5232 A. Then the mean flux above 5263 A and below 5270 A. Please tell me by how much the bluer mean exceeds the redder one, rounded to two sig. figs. 1.2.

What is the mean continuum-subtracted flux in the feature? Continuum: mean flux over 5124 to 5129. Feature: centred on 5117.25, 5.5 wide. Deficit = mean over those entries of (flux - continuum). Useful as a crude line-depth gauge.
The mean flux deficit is 1.8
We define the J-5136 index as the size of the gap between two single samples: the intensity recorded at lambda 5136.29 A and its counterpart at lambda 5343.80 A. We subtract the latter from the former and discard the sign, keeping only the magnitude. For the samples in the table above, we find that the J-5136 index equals 1.0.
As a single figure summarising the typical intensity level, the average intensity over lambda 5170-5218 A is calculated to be 16.6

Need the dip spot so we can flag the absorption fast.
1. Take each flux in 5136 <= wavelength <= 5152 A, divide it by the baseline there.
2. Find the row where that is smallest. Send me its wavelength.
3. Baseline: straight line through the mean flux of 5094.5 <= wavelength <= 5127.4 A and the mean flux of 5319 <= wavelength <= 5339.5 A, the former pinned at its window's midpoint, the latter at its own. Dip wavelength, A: 5146.95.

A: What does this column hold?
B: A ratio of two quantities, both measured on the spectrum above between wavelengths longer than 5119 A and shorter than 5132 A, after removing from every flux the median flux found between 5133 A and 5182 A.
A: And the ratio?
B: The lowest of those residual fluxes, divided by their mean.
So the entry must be -0.1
